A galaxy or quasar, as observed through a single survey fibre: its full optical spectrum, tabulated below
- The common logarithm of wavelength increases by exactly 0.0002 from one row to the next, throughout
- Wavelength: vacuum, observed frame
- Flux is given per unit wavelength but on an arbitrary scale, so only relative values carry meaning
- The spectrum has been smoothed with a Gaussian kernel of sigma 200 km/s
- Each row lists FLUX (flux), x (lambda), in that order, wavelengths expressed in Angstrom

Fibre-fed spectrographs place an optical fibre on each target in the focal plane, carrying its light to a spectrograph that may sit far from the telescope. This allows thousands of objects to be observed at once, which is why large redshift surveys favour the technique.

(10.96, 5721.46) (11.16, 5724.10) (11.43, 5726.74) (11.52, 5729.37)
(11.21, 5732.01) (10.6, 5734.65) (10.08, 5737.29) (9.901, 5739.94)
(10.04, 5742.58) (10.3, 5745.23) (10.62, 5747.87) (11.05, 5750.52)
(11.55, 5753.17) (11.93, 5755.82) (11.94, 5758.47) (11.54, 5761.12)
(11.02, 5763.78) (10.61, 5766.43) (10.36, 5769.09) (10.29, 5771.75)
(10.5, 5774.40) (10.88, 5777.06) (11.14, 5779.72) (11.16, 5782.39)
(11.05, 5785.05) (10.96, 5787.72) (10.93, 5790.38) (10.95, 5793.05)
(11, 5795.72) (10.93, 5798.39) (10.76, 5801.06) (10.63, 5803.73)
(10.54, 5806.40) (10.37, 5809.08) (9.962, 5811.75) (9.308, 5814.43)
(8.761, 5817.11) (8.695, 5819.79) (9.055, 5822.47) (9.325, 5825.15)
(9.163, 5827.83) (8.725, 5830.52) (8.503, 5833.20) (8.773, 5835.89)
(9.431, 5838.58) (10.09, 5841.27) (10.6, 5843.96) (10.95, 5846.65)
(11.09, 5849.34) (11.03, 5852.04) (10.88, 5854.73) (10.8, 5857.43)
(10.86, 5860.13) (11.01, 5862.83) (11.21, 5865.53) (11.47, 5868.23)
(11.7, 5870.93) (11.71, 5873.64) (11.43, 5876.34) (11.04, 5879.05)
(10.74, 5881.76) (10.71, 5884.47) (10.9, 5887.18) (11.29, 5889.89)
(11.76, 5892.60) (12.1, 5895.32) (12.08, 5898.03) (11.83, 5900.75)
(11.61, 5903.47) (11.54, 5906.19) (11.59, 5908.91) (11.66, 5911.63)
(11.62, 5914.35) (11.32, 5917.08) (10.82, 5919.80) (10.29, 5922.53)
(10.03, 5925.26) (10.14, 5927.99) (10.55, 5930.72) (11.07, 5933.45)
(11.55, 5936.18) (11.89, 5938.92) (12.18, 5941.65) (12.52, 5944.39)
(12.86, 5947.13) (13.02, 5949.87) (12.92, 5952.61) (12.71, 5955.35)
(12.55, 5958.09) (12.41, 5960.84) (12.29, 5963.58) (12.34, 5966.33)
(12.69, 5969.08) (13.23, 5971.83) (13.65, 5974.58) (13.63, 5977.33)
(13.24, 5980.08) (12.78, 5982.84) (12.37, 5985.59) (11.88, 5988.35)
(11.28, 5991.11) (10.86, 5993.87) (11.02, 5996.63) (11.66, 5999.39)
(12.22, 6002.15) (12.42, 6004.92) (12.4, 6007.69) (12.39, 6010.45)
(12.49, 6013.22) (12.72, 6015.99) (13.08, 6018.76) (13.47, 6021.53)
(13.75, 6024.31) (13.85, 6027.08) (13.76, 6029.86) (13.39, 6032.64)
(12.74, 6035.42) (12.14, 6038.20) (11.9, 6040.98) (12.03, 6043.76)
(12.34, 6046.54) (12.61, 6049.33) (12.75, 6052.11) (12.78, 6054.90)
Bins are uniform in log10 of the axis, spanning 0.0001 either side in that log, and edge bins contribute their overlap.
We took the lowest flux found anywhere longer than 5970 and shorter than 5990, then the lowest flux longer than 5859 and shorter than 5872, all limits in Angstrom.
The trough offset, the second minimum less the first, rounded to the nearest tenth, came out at -1.0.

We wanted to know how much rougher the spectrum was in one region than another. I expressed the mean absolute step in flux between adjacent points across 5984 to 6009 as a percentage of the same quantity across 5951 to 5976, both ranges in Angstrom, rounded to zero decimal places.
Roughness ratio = 155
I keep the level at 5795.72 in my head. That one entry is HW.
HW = 11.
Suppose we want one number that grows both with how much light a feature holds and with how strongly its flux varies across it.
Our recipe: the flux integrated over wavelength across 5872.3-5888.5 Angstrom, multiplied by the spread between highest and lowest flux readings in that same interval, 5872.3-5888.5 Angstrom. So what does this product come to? 180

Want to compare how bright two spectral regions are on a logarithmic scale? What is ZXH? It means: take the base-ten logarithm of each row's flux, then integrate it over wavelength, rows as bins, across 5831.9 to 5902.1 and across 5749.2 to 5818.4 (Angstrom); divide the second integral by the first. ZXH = 0.981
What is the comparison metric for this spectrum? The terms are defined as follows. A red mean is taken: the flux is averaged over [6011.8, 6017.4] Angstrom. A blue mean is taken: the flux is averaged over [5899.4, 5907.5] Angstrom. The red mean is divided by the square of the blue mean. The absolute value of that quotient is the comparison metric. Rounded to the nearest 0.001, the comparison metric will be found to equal 0.093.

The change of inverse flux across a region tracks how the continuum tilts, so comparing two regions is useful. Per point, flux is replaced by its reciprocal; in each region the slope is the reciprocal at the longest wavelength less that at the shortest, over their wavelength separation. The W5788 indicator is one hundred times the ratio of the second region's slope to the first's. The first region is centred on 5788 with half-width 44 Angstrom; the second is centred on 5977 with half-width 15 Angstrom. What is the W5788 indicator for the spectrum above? 129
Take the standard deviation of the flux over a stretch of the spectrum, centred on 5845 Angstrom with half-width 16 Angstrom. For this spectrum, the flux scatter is 1.0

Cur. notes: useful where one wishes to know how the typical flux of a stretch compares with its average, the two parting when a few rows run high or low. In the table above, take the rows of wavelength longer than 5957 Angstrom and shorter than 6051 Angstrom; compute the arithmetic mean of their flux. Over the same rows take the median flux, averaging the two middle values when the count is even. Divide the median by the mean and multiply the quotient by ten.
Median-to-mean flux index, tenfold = 9.9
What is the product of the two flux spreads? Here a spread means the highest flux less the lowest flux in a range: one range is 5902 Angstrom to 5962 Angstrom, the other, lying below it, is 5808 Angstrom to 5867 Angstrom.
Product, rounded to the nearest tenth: 8.1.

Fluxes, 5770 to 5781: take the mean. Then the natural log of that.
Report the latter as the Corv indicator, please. 2.37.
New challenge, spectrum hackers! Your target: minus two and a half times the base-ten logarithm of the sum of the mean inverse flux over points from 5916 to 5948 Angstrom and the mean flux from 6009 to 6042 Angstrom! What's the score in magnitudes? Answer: -2.79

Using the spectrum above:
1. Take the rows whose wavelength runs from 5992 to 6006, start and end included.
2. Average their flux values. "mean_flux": 11.6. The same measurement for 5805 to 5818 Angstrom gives 9.8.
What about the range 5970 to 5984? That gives 13.3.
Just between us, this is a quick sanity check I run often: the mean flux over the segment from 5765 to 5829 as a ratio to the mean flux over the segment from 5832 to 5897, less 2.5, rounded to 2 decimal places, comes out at -1.55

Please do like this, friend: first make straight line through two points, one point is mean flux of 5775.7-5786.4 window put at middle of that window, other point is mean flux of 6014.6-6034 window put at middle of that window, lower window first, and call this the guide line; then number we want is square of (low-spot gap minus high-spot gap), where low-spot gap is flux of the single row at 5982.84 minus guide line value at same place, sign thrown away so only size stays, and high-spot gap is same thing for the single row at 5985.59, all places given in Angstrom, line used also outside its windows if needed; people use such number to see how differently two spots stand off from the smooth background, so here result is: 0.19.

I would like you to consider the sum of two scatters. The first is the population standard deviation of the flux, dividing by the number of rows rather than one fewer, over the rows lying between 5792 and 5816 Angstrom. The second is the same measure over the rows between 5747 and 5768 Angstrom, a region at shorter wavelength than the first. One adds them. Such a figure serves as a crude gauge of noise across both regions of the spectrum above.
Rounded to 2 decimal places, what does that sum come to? 1.02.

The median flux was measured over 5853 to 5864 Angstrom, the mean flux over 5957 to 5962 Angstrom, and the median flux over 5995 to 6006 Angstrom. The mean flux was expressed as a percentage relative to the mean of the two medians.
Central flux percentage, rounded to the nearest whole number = 109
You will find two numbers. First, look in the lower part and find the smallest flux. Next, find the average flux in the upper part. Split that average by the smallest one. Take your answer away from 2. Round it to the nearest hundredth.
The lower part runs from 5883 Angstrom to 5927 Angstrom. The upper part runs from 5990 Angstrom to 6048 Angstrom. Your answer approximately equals 0.76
